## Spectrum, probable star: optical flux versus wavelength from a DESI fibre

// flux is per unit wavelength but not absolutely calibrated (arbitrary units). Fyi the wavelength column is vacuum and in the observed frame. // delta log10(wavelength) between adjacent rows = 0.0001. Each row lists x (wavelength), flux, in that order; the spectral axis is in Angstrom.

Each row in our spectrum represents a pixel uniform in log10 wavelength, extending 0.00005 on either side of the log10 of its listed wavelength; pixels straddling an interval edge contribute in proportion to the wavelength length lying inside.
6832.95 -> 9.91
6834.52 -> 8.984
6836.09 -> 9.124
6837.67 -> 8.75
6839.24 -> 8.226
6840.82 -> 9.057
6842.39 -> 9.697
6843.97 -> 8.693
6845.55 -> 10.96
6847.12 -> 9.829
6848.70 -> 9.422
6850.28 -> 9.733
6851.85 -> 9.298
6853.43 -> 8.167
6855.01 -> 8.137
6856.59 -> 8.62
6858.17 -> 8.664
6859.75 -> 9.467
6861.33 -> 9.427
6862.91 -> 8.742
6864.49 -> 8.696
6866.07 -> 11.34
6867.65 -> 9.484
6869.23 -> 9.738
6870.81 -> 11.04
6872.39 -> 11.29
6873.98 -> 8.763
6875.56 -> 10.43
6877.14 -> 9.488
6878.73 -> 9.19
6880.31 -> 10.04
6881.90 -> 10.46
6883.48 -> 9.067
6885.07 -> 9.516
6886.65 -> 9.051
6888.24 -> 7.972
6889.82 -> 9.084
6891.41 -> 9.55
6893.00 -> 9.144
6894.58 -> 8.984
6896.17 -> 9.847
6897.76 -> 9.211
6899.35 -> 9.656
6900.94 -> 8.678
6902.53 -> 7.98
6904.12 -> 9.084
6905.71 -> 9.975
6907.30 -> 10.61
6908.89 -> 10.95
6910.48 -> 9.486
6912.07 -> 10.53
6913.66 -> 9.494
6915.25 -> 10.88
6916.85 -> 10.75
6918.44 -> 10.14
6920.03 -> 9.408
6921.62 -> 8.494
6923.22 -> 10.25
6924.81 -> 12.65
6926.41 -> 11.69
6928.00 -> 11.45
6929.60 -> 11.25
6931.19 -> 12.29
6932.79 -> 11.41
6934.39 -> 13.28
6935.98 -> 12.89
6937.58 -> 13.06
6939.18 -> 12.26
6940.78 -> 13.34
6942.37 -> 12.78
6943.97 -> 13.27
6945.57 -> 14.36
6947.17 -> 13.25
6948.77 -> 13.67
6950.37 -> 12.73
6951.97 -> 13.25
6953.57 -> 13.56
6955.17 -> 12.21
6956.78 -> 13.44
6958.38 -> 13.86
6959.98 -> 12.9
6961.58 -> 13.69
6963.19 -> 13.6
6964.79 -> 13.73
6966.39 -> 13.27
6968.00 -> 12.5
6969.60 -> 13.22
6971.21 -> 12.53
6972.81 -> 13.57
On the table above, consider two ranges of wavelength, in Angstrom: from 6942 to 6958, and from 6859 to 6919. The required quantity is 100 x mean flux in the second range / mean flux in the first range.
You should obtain 73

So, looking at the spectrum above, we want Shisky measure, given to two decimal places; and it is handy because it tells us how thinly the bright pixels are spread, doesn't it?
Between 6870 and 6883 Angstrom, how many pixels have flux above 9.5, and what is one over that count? 0.20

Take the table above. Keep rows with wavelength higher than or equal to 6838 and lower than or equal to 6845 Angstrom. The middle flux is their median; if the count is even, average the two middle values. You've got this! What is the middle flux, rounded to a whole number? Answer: 9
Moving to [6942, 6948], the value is 13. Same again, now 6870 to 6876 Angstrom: 11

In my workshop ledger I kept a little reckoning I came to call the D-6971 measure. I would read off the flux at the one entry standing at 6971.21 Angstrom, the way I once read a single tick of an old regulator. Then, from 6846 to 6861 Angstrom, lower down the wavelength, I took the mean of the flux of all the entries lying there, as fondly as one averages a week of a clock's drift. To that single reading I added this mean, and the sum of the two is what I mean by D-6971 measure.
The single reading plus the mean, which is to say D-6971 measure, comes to 21.6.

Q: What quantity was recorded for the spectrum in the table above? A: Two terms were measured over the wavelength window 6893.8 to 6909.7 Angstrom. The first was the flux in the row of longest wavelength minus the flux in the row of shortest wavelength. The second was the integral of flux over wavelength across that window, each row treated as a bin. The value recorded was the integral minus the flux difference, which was 149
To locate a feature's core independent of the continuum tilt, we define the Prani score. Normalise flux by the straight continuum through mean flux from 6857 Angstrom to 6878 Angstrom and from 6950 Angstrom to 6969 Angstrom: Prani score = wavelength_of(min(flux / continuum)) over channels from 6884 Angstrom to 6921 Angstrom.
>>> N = 6902.53 Angstrom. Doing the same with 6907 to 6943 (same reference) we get 6921.62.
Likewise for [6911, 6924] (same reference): 6921.62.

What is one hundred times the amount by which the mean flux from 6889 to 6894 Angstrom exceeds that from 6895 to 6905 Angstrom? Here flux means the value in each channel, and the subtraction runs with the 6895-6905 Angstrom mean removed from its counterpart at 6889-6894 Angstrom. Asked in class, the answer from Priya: 18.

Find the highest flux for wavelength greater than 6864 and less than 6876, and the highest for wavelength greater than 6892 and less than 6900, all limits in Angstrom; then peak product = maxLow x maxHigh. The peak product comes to 112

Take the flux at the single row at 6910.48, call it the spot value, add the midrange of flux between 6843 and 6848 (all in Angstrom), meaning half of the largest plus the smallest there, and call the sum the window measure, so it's 19.3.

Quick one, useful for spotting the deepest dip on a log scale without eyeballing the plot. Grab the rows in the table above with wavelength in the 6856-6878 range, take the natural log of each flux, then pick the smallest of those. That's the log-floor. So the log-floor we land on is 2.15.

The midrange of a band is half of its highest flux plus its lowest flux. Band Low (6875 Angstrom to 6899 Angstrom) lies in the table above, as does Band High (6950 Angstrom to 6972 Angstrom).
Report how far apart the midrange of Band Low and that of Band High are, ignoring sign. 3.8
